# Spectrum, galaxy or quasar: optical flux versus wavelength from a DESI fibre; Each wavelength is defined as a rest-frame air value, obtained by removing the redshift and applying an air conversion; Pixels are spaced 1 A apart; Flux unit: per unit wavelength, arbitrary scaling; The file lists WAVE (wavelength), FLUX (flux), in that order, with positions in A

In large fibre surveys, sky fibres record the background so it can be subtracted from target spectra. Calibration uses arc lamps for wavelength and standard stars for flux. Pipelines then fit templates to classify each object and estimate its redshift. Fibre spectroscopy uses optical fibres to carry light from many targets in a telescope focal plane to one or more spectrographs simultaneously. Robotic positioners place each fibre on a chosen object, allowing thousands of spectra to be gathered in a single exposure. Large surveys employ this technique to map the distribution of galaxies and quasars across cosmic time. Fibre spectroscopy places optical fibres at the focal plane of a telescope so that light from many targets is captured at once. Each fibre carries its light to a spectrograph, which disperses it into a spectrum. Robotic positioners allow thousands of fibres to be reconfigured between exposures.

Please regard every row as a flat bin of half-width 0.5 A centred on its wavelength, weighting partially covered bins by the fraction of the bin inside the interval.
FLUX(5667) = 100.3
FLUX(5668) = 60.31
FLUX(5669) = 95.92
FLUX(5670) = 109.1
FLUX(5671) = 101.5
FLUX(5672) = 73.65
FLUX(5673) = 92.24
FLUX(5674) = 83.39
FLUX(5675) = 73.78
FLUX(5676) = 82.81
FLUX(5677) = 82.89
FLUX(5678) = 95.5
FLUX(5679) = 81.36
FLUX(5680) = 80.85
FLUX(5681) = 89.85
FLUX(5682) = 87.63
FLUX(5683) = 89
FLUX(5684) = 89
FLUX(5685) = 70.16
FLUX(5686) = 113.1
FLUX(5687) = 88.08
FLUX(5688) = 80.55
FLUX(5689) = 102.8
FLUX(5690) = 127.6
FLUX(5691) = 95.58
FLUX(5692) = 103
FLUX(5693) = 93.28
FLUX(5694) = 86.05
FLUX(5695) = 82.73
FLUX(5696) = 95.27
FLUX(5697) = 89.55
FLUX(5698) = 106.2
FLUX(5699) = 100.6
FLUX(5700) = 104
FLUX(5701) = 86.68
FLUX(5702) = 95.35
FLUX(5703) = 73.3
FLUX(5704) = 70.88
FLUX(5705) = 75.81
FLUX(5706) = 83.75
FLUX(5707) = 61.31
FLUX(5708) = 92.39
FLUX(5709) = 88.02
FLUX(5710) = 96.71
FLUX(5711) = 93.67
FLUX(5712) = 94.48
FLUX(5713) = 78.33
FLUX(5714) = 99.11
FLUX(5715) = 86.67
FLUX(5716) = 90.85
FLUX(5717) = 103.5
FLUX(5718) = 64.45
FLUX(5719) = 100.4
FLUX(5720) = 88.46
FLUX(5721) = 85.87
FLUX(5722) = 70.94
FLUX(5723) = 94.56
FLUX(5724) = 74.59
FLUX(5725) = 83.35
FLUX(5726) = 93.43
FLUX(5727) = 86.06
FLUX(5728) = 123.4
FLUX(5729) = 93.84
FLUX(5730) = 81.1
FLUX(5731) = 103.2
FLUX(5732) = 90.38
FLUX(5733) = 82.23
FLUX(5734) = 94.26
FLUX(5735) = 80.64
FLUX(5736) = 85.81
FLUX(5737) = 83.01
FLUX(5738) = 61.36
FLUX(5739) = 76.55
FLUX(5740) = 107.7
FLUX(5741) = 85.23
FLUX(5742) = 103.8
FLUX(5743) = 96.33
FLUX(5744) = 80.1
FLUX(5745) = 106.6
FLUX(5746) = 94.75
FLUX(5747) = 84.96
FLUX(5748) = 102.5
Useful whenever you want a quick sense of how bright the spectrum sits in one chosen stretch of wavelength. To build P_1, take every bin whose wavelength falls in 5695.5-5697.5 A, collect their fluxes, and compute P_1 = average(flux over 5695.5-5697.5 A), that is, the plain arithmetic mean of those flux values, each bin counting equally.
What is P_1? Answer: 92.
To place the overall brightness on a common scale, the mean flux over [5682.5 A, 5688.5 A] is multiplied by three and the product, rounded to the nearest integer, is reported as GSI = 265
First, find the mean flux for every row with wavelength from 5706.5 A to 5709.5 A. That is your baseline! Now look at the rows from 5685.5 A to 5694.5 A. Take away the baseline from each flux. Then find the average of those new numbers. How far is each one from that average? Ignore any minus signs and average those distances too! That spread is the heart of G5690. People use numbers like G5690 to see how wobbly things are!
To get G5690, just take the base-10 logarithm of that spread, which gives 1.05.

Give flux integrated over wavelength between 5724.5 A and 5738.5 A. 1242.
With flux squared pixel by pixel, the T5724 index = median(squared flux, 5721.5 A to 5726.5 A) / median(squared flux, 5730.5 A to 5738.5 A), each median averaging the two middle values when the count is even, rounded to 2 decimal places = 0.97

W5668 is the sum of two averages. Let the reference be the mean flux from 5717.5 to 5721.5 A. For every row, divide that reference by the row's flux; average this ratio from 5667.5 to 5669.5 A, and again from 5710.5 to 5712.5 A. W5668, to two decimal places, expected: 2.05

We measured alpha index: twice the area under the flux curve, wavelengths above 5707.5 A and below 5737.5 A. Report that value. 5367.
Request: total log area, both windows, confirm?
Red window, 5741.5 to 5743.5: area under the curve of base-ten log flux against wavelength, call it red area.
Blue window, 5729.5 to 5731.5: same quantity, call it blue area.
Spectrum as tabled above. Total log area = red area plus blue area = 8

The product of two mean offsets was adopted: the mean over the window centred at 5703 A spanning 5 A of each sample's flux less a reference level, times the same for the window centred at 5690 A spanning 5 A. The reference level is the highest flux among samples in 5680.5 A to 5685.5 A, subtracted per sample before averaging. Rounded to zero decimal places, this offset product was -114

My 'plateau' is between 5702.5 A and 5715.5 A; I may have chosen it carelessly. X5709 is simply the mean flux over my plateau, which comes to 84.2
